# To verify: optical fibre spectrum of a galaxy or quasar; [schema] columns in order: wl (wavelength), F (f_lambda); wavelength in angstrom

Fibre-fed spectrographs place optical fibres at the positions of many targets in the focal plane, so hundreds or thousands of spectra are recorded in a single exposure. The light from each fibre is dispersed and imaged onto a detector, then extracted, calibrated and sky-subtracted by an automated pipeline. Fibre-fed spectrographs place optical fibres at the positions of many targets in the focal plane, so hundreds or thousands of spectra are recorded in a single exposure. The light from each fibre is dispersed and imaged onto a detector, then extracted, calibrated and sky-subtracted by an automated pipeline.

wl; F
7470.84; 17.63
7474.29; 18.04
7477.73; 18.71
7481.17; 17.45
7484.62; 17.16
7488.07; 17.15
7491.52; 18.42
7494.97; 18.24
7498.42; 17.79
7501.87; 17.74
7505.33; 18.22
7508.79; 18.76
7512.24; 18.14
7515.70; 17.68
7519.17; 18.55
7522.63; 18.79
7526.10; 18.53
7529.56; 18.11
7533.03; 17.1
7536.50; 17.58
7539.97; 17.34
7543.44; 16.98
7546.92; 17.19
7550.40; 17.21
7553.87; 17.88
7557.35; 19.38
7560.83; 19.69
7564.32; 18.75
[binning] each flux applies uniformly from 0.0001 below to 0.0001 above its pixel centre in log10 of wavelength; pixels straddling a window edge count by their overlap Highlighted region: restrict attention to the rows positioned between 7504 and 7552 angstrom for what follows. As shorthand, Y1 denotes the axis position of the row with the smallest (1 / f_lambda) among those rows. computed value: 7522.63 angstrom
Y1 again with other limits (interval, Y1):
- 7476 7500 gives 7477.73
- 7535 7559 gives 7557.35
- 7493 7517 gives 7508.79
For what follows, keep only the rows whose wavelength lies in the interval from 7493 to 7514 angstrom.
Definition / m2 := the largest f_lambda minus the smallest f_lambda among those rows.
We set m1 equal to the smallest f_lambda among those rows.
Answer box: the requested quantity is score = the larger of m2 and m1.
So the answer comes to 17.7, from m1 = 17.74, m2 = 1.0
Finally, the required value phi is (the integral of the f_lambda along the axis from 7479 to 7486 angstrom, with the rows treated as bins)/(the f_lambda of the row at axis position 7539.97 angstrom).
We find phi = 7.0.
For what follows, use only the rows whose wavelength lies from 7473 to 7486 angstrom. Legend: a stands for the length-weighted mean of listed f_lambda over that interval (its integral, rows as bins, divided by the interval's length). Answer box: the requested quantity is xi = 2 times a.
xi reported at 35.7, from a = 17.9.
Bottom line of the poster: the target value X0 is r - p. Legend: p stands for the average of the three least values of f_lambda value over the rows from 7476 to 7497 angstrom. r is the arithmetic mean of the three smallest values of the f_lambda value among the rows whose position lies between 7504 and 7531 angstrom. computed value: 0.7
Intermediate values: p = 17.3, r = 18.0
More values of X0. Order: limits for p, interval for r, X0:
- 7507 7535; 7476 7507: -0.4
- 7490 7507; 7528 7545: -0.8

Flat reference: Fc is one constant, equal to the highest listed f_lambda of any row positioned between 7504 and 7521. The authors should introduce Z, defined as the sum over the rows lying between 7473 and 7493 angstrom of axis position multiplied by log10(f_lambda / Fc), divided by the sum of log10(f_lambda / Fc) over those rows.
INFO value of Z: 7483.9 angstrom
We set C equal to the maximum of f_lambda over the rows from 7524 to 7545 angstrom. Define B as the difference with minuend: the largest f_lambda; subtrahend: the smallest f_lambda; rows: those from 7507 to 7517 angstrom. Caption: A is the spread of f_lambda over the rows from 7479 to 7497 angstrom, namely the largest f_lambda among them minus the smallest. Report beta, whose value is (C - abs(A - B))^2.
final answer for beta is 336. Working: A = 1.27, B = 1.08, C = 18.53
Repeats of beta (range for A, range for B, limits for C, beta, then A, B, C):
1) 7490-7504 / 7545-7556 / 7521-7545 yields 353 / 0.68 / 0.69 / 18.79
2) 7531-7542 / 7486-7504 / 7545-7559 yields 346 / 0.48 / 1.27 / 19.38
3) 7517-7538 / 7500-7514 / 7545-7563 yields 362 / 1.69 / 1.02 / 19.69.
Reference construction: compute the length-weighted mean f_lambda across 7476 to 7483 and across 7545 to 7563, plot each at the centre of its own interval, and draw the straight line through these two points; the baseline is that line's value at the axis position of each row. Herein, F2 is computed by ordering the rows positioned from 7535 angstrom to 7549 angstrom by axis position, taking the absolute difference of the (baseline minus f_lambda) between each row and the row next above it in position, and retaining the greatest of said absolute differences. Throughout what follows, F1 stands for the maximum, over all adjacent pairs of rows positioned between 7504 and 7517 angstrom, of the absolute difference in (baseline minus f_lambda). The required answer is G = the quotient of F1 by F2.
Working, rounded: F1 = 0.6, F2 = 0.37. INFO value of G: 1.7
